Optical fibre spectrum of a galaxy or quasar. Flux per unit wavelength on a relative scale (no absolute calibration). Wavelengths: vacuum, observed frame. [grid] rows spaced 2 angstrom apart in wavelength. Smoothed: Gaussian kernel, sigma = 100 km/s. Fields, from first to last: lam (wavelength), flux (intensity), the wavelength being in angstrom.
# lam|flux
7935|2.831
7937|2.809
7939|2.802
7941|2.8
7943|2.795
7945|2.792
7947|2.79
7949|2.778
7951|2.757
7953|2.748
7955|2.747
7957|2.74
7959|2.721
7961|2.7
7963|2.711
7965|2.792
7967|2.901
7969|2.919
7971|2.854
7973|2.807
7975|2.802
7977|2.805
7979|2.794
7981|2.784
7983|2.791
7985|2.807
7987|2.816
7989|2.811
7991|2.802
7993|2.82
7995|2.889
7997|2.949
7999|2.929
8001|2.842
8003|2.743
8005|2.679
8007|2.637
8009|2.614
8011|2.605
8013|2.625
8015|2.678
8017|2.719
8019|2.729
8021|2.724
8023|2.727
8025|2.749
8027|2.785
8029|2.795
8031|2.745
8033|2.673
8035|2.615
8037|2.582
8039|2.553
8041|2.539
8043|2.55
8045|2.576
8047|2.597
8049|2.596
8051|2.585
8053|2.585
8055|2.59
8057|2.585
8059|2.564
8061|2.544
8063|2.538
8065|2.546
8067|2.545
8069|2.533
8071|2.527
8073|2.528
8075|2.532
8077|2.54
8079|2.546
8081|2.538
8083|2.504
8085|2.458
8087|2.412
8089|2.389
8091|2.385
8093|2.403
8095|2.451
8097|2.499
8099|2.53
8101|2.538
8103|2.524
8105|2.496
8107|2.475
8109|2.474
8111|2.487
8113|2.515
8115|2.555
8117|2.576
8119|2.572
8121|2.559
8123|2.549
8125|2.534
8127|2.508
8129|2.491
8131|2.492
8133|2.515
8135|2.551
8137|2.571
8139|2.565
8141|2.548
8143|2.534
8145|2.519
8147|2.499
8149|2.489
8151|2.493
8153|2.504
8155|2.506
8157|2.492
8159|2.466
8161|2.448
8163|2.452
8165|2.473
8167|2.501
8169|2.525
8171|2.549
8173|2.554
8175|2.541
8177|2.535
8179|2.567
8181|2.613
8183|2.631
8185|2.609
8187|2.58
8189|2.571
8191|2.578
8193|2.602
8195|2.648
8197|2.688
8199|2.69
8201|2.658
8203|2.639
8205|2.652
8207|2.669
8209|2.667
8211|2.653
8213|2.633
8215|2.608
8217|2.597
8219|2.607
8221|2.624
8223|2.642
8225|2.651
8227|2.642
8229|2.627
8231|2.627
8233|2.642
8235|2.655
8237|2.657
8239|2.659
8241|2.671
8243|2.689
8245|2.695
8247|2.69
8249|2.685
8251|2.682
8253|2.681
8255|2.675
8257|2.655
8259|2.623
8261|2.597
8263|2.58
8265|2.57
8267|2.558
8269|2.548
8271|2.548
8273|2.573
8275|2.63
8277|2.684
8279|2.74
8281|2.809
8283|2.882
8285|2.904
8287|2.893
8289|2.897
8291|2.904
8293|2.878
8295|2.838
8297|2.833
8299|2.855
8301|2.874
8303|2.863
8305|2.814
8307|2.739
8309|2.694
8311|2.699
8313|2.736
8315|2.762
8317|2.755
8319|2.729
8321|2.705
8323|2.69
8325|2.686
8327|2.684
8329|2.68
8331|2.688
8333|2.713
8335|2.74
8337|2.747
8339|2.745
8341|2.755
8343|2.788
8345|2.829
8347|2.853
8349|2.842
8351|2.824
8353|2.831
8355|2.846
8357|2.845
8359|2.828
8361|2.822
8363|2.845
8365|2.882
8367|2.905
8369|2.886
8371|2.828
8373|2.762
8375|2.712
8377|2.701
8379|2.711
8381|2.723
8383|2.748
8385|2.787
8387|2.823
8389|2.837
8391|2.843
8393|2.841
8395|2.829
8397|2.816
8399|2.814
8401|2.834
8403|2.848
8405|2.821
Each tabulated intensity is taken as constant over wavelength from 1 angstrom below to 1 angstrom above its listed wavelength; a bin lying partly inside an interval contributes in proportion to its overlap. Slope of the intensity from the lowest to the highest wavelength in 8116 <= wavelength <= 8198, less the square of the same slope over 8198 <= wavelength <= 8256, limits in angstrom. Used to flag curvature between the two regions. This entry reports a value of 0.0014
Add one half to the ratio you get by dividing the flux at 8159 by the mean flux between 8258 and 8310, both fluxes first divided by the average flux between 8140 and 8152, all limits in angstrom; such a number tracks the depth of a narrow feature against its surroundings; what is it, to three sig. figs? 1.40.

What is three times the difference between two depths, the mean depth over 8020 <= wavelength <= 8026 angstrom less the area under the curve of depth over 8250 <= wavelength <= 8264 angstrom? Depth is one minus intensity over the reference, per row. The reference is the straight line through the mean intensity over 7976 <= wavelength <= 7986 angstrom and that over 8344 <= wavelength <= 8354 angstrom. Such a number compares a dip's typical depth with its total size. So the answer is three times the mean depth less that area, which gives -2.66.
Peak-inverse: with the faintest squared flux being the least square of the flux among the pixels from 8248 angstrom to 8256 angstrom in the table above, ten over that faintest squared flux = 1.40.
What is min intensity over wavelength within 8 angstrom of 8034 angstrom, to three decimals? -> 2.539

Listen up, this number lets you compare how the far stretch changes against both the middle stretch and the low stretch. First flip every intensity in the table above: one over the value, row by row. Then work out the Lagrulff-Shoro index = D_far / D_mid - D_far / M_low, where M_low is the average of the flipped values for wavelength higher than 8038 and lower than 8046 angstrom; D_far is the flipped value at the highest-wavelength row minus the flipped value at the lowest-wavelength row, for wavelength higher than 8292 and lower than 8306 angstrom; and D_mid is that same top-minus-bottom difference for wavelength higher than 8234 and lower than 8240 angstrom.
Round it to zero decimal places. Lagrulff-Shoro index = -14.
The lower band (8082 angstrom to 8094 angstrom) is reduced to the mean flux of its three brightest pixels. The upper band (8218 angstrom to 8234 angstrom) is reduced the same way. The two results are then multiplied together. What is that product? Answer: 6.5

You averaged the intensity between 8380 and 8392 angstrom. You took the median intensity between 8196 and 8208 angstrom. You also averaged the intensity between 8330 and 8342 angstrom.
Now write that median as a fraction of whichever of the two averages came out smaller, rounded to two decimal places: 0.98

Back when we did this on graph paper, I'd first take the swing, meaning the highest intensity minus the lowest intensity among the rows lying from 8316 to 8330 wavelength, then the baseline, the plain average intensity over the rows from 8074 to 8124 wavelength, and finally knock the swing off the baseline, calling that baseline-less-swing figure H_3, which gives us 2.43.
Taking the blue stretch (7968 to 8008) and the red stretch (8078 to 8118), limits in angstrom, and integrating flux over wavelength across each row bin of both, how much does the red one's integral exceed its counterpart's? -13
